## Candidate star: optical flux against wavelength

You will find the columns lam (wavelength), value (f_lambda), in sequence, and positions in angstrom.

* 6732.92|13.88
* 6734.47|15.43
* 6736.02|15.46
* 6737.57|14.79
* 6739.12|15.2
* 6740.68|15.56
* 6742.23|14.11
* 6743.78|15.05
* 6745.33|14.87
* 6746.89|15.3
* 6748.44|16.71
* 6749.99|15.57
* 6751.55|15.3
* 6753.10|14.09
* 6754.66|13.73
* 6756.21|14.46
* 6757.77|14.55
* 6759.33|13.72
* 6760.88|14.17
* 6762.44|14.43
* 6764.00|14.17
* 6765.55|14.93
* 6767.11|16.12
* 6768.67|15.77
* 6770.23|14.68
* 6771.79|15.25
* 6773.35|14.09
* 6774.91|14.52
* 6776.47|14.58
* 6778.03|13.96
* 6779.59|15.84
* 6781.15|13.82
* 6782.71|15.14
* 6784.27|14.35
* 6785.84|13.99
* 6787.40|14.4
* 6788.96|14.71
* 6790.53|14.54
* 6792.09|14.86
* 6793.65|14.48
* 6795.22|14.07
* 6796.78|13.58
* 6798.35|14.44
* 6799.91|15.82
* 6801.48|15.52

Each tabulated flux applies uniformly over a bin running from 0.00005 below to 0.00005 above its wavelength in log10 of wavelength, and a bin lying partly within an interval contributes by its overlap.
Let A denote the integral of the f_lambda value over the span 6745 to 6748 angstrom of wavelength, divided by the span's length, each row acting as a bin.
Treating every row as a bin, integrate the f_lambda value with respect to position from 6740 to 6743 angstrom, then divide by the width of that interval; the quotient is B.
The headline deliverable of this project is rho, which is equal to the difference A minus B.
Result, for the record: 0.5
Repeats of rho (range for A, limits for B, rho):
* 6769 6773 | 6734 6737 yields -0.5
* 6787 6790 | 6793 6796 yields 0.3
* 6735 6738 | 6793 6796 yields 0.9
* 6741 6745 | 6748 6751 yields -1.3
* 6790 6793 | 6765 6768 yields -0.8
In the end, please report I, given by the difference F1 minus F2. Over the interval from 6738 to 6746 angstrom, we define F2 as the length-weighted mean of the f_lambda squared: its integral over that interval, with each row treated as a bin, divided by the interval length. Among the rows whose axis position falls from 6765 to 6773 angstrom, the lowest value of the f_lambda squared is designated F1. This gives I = -8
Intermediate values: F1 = 216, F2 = 224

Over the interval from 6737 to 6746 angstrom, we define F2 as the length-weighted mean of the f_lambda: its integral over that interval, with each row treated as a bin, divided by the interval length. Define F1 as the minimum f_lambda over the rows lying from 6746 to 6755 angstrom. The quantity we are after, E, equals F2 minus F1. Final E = 1.21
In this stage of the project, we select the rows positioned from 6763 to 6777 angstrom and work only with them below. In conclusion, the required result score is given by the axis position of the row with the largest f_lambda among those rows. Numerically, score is 6767.11 angstrom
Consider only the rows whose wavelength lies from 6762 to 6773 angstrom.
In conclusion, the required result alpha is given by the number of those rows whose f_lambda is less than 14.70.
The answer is 3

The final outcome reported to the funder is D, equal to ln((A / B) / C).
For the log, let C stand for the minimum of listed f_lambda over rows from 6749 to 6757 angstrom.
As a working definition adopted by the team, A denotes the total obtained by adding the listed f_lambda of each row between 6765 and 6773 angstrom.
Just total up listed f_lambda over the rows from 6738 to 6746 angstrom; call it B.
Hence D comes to -2.59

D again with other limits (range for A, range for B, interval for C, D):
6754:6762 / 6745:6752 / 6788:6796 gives -2.74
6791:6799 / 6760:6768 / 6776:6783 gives -2.66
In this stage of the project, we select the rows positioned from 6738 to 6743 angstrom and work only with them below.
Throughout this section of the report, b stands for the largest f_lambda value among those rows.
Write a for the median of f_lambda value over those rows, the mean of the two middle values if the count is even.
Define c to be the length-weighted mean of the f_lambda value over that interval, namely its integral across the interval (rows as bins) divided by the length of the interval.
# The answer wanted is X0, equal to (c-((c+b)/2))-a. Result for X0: -15.5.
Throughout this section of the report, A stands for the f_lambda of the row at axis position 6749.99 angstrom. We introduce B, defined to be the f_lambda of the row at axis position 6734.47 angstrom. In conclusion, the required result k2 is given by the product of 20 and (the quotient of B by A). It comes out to 19.8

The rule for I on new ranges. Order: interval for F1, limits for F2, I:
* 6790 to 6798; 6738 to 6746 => -39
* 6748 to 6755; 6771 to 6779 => -22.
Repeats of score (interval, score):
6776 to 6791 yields 6779.59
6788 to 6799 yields 6792.09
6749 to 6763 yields 6749.99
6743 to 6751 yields 6748.44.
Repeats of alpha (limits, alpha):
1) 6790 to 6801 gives 5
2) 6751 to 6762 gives 6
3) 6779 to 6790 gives 4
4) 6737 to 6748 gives 1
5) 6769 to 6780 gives 5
